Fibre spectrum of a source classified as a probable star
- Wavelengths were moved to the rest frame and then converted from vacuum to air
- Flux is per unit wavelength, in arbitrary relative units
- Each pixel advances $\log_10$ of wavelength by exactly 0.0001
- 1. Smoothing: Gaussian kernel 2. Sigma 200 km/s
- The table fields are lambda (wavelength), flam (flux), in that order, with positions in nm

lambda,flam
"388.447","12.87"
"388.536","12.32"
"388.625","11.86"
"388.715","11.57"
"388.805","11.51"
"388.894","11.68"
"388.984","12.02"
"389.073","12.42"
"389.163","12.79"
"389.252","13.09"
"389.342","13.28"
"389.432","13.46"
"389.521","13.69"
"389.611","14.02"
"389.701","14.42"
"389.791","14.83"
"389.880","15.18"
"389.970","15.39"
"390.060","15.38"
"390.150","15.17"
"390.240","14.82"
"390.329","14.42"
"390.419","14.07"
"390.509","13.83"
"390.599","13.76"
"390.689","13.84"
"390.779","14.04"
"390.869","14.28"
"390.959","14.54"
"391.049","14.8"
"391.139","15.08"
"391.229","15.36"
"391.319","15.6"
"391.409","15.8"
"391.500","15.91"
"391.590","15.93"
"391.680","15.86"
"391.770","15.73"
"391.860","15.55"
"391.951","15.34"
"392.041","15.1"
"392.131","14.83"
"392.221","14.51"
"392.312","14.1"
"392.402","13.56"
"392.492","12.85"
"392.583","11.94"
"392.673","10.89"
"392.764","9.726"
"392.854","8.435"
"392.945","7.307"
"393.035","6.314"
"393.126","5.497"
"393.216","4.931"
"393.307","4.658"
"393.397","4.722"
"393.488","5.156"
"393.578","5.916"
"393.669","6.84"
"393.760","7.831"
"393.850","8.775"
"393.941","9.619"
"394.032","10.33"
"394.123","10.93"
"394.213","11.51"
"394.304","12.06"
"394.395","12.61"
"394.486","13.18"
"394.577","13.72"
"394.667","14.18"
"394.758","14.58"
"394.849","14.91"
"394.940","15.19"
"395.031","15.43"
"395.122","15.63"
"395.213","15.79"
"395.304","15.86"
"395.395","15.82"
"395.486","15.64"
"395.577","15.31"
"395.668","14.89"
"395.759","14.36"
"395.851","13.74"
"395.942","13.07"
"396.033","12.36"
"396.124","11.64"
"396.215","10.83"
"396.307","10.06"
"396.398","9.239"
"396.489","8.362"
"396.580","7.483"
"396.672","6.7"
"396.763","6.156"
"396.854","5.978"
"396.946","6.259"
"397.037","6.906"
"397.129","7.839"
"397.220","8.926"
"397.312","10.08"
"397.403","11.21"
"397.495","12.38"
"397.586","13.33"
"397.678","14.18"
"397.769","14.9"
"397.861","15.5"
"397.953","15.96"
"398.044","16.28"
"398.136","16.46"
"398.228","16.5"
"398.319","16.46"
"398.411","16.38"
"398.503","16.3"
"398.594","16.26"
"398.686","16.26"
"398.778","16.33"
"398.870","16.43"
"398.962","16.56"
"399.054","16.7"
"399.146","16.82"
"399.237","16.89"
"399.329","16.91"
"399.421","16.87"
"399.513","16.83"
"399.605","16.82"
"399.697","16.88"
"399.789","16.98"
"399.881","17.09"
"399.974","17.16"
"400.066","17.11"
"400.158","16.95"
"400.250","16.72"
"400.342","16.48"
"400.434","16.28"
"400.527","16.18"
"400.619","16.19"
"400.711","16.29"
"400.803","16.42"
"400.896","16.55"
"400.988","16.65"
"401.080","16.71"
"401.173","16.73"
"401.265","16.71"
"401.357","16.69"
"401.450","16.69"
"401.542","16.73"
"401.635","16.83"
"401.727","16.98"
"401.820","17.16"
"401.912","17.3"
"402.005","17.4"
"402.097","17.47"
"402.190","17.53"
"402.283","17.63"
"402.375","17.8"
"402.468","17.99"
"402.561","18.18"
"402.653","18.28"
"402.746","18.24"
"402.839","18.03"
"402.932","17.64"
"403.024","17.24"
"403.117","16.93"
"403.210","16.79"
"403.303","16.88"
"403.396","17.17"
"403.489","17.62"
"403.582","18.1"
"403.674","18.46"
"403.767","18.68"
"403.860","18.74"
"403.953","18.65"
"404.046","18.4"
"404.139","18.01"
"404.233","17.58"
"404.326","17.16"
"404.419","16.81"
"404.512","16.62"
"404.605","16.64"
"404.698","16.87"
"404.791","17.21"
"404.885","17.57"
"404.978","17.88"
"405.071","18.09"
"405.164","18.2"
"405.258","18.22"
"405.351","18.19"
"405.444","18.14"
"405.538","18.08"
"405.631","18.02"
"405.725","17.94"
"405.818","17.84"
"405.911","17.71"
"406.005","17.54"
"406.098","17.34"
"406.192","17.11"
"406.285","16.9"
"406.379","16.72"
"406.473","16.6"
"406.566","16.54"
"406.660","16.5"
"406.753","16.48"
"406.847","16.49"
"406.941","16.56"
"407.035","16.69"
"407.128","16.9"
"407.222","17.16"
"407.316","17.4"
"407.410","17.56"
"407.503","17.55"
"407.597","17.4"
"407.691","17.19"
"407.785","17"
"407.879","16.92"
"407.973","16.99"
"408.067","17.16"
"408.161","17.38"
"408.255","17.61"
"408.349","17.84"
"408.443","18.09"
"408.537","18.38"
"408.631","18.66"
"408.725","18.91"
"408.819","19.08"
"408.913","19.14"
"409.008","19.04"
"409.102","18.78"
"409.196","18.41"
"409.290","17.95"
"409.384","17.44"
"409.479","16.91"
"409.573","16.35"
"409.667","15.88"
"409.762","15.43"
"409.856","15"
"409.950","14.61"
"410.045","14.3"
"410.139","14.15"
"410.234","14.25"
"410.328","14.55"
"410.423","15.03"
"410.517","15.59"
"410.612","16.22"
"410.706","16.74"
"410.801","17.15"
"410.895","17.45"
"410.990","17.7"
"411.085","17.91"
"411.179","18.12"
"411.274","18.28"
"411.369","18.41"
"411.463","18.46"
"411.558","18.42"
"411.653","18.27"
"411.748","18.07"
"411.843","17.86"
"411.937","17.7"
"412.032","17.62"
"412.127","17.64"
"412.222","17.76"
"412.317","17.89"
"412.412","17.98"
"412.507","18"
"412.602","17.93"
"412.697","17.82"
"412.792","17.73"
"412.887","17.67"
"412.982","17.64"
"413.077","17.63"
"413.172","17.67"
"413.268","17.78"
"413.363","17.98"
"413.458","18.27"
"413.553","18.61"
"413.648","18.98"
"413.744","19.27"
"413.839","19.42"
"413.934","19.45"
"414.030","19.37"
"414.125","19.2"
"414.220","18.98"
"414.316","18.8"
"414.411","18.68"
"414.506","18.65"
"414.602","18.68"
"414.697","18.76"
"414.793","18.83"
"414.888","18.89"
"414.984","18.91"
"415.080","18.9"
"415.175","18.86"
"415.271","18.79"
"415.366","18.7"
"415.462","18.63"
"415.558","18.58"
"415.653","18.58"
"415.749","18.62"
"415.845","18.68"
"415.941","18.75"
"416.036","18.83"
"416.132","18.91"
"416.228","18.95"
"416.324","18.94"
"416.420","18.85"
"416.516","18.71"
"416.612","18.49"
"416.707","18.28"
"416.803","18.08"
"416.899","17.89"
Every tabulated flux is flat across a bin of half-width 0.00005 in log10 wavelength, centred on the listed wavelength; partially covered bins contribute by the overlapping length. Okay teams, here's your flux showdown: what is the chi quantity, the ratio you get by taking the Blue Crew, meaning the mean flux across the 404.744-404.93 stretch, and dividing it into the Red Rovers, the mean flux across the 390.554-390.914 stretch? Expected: 0.8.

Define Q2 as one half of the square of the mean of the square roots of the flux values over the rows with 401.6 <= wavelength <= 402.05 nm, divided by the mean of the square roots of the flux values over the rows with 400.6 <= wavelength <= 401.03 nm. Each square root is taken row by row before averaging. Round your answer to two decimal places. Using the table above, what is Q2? 2.11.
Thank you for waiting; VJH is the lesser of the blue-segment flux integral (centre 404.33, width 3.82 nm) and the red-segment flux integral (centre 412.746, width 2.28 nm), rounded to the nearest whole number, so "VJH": 41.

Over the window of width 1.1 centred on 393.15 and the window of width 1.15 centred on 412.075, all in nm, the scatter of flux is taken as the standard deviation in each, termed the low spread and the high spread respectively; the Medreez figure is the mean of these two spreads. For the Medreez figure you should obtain 1.1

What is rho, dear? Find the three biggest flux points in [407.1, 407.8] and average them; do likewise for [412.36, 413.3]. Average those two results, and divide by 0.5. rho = 35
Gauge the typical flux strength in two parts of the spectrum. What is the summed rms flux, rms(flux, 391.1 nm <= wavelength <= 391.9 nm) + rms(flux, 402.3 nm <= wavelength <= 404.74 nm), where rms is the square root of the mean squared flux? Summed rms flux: 33.3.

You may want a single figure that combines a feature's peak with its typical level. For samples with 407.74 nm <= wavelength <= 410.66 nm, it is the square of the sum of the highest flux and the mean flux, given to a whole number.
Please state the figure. 1297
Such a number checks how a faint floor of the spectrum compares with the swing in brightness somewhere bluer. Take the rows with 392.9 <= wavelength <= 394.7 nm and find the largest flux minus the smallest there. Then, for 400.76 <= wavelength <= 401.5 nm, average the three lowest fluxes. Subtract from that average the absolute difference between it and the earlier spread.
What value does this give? 10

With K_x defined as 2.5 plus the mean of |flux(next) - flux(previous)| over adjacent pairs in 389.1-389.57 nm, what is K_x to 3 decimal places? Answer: 2.725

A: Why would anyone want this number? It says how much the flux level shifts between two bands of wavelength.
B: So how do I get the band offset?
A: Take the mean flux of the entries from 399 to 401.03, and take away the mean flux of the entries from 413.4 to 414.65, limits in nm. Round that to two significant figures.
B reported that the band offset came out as -2.2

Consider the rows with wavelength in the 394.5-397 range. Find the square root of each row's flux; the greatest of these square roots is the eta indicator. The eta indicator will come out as 3.98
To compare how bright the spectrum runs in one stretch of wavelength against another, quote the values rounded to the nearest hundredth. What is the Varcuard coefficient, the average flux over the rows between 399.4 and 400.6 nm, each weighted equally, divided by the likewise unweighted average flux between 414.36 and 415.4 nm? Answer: 0.89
